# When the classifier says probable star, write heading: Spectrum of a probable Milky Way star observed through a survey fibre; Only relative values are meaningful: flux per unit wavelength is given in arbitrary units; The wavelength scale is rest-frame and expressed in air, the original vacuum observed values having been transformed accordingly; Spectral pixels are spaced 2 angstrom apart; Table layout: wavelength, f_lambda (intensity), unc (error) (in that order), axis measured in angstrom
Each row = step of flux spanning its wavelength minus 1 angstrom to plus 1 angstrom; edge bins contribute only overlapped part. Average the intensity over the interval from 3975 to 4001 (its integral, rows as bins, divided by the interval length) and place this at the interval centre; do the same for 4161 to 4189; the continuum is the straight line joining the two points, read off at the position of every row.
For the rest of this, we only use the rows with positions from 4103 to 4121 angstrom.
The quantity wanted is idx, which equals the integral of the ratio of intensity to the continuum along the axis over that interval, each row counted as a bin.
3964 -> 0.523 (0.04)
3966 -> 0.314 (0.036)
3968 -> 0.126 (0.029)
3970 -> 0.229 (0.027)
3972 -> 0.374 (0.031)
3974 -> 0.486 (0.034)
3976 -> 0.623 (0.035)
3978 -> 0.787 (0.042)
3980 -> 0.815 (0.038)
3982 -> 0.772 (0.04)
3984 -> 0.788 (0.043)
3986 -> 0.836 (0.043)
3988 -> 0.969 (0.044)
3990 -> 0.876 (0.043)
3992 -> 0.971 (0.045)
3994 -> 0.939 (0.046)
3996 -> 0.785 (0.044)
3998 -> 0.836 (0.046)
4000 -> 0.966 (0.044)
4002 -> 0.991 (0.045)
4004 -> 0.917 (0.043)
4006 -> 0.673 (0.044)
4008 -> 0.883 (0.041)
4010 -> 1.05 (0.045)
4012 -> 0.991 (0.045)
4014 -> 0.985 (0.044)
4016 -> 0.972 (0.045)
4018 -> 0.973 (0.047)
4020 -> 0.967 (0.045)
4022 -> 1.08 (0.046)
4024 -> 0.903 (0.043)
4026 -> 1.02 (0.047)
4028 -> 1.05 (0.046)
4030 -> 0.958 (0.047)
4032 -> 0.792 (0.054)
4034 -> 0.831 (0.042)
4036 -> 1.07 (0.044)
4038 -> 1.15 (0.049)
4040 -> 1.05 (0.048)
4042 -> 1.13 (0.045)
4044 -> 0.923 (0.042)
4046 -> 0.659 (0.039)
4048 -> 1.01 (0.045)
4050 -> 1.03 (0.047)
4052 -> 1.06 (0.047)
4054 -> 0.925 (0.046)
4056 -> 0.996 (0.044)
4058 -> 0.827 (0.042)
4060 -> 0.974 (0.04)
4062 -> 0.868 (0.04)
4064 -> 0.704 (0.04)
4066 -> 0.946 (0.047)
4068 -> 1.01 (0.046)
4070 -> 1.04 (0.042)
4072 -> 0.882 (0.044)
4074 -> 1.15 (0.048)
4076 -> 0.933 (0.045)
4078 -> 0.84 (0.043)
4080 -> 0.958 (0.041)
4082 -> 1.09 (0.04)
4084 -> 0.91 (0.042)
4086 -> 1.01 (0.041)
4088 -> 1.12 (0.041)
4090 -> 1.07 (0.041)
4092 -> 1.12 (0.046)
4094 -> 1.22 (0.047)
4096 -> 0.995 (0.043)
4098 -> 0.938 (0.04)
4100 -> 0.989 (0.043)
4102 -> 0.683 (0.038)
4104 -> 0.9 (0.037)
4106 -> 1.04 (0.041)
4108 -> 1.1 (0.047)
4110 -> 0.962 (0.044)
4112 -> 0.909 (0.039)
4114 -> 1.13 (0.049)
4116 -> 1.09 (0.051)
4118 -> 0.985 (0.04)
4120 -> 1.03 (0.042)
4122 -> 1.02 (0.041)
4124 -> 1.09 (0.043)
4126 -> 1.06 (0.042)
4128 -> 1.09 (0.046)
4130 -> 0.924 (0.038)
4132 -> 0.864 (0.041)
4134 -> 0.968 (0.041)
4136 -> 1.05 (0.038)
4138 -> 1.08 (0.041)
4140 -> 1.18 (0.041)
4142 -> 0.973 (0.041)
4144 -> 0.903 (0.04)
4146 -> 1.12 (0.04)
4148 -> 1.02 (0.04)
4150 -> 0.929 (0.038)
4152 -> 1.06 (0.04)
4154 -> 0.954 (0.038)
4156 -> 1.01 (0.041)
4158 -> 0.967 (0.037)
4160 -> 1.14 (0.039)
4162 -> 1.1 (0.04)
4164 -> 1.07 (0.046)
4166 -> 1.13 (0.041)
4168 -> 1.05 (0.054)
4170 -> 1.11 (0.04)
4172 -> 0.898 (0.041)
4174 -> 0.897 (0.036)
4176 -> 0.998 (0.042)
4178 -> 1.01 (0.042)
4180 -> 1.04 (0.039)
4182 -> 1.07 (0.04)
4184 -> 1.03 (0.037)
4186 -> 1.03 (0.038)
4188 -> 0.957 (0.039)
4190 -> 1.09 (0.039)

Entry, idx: 18.9 angstrom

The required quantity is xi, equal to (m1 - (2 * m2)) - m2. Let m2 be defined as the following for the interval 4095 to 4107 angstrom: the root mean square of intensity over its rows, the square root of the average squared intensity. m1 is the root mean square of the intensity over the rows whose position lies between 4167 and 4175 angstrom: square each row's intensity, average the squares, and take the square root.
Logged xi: -1.80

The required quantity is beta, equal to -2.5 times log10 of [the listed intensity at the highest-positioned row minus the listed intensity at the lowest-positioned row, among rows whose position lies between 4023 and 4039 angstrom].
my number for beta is 1.5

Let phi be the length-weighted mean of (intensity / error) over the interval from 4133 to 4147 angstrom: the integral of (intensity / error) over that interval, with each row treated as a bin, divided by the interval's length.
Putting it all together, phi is 26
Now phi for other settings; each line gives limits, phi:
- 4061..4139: 23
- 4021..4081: 21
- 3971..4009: 19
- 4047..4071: 22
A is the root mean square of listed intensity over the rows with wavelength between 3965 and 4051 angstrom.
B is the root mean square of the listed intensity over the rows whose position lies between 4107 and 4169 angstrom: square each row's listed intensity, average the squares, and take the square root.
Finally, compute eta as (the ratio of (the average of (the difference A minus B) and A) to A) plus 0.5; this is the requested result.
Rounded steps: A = 0.88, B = 1.03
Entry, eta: 0.91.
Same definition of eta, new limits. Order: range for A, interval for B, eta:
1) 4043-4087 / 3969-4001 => 1.09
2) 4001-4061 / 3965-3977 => 1.30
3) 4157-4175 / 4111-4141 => 1.00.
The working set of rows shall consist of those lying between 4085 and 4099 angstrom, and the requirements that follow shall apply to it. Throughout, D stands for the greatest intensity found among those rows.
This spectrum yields 1.22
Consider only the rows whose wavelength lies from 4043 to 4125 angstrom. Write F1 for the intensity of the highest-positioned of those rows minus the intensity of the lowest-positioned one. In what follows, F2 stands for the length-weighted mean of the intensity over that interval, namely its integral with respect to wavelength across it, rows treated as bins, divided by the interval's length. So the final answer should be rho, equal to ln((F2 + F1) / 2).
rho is -0.557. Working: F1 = 0.17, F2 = 0.98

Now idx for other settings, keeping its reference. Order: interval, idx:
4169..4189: 19.5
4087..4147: 63.1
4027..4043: 18.0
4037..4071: 35.9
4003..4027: 26.2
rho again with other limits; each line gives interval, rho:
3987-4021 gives -0.772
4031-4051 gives -0.509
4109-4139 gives -0.567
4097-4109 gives -0.595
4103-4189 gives -0.617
